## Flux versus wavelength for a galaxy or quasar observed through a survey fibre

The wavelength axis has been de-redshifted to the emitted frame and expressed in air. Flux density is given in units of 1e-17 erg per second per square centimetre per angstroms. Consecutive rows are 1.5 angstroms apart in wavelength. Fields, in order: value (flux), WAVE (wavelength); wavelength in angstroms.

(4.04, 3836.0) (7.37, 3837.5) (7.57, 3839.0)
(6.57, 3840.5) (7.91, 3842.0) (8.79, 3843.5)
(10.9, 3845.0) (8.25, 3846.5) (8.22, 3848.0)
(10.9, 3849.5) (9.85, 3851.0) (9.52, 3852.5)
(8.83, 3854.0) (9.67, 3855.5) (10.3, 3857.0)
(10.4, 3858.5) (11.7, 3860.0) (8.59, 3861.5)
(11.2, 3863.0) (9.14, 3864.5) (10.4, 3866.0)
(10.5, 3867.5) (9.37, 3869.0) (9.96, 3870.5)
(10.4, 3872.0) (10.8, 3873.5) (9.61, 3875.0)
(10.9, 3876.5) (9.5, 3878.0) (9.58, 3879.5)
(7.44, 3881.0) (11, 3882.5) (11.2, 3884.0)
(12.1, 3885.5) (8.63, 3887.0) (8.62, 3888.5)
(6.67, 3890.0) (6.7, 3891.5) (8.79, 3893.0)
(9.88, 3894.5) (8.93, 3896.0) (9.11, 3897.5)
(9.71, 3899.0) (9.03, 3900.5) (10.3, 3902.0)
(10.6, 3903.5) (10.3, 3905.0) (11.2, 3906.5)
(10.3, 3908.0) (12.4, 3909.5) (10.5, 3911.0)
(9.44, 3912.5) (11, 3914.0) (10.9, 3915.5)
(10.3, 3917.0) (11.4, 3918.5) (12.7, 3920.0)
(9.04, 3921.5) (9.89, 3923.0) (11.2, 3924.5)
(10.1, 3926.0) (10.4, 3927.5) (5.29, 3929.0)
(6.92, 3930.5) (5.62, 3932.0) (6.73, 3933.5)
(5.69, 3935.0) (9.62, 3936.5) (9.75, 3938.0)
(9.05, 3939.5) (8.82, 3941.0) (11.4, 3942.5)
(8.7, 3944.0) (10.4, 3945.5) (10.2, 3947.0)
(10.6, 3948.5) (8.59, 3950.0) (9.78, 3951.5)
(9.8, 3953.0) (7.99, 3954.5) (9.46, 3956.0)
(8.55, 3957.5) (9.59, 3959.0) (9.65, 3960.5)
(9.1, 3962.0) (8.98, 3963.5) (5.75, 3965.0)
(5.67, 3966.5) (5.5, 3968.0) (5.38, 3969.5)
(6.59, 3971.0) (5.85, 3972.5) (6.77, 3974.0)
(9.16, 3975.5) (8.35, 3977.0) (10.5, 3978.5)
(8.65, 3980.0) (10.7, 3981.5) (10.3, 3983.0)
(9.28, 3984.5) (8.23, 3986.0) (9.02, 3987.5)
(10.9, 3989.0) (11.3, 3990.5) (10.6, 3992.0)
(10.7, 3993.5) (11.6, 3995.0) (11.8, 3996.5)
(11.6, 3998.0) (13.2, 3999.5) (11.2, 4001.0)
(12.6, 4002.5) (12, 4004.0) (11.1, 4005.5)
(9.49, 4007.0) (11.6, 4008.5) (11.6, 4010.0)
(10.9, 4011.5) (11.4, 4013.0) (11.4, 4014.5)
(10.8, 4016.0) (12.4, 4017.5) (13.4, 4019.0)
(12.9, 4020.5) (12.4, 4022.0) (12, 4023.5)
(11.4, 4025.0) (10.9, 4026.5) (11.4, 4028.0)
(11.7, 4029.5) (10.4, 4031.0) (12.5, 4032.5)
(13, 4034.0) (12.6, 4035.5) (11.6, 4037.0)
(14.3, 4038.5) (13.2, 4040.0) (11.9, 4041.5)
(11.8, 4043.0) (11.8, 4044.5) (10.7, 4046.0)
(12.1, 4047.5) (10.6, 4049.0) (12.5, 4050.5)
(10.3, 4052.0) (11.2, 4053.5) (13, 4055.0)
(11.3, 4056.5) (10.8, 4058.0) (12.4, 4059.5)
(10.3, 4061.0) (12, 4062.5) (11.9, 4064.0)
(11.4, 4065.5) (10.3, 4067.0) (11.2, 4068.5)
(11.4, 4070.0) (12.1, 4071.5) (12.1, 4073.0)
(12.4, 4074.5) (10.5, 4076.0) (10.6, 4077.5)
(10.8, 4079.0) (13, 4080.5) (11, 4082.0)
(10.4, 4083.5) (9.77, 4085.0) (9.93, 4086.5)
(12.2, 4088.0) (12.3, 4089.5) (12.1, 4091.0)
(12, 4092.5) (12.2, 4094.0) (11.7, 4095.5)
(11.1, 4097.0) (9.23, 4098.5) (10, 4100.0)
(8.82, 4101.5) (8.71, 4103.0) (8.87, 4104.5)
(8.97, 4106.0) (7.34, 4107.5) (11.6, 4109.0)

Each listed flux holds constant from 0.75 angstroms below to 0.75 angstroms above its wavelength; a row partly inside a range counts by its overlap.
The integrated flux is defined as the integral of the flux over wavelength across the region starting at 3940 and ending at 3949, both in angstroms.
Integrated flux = 90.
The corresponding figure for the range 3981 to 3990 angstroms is 88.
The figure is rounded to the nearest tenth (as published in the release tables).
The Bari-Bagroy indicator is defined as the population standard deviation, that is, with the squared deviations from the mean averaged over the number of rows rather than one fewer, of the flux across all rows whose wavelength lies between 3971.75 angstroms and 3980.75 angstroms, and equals 1.5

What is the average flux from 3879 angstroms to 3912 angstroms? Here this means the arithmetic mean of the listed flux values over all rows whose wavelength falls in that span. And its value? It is 9.7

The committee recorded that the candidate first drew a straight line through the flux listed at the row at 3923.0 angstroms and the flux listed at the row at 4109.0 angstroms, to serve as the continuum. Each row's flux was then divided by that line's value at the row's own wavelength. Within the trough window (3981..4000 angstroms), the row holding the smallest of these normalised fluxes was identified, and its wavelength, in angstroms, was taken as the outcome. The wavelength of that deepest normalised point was 3986.0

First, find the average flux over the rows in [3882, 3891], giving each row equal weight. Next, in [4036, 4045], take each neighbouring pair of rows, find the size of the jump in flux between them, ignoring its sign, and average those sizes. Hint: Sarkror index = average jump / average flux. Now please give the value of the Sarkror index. 0.11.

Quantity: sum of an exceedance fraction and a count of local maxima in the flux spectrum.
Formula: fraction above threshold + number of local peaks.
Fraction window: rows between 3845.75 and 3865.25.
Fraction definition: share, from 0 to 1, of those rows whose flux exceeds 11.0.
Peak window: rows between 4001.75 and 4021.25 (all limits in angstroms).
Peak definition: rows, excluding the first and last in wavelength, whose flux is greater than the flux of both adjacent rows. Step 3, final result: 1.15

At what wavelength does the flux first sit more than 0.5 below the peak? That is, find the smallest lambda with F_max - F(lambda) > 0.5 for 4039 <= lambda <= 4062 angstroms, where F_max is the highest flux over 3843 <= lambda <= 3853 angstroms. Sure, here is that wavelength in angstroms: 4052.0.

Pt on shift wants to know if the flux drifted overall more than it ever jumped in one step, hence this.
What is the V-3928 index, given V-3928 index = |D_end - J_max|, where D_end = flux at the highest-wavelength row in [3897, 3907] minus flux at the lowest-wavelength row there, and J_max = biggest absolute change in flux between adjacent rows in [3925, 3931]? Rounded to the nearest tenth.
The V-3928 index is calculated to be 3.0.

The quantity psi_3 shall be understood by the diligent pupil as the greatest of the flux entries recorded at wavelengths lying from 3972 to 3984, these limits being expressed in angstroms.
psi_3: 10.7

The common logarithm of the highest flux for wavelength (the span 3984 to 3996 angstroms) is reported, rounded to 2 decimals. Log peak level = 1.06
